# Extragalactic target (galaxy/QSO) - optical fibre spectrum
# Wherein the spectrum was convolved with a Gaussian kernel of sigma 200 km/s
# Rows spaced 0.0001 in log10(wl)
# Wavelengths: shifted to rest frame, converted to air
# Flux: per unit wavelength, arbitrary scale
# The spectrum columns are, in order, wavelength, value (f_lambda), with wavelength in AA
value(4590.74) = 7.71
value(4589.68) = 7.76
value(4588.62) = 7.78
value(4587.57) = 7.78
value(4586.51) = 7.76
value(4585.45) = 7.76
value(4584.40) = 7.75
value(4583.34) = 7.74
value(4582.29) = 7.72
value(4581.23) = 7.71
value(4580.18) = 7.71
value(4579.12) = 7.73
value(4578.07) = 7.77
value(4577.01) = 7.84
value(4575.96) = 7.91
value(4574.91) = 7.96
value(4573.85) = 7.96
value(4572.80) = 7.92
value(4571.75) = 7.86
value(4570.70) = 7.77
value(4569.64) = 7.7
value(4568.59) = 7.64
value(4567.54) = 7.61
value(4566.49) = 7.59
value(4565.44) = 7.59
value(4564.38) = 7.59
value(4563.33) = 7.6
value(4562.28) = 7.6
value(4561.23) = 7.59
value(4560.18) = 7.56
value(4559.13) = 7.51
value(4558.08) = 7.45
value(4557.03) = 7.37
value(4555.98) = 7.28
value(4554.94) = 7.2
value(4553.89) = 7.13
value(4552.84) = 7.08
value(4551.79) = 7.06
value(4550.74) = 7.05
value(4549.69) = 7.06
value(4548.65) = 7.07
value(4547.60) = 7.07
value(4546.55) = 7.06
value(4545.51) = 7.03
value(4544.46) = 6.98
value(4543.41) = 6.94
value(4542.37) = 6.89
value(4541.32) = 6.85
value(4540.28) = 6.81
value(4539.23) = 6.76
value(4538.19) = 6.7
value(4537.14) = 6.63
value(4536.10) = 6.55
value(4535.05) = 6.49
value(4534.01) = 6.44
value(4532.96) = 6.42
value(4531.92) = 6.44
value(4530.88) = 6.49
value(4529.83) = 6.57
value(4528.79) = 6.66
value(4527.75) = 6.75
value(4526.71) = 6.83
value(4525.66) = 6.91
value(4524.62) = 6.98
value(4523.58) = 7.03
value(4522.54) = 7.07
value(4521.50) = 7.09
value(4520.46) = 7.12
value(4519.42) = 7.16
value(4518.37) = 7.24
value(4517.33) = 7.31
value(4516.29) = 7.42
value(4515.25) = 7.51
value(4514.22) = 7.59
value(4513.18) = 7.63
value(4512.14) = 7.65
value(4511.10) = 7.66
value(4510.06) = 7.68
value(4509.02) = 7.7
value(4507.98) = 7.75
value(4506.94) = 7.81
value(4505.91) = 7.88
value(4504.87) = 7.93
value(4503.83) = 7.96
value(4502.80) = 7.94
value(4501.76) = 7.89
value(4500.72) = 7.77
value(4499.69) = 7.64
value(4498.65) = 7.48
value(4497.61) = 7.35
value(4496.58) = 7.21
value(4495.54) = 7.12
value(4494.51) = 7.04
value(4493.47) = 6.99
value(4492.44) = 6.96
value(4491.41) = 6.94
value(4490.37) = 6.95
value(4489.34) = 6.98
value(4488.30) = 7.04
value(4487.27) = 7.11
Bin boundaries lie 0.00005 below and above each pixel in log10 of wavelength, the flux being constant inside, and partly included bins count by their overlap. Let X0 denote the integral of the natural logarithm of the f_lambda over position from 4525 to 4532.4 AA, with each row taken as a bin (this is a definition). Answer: 14.0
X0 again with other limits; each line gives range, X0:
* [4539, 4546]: 13.5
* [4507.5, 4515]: 15.3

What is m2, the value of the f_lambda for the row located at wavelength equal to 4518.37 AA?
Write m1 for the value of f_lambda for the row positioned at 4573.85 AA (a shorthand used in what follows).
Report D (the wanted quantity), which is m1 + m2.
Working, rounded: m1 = 7.96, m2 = 7.24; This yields 15.2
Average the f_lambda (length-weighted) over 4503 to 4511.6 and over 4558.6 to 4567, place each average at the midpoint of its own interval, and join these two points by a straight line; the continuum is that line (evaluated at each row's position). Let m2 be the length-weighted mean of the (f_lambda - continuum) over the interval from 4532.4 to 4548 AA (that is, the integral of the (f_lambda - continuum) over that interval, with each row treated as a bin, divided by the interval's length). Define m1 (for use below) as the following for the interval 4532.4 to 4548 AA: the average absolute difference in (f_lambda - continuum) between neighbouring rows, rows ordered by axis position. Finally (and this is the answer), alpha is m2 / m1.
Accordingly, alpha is -18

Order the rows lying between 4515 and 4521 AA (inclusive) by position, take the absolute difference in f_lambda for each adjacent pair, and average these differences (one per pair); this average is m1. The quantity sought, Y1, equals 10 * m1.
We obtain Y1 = 0.8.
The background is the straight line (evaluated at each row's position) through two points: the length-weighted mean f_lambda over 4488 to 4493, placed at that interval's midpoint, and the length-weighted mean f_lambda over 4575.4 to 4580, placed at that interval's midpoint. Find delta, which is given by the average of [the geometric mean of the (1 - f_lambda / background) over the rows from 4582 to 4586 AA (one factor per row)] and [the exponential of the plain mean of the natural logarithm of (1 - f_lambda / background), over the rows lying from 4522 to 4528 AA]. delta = 0.032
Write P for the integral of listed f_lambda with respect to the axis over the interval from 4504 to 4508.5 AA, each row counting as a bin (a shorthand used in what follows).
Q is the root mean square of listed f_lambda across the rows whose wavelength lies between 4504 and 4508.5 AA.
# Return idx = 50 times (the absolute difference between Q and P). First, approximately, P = 35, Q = 7.84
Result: 1374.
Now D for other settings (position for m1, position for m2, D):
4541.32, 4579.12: 14.6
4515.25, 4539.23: 14.3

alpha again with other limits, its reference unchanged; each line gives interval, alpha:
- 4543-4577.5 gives -3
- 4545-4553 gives -39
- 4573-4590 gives 13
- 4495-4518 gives -3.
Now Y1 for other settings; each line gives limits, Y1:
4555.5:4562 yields 0.6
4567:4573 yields 0.6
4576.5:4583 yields 0.3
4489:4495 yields 0.3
